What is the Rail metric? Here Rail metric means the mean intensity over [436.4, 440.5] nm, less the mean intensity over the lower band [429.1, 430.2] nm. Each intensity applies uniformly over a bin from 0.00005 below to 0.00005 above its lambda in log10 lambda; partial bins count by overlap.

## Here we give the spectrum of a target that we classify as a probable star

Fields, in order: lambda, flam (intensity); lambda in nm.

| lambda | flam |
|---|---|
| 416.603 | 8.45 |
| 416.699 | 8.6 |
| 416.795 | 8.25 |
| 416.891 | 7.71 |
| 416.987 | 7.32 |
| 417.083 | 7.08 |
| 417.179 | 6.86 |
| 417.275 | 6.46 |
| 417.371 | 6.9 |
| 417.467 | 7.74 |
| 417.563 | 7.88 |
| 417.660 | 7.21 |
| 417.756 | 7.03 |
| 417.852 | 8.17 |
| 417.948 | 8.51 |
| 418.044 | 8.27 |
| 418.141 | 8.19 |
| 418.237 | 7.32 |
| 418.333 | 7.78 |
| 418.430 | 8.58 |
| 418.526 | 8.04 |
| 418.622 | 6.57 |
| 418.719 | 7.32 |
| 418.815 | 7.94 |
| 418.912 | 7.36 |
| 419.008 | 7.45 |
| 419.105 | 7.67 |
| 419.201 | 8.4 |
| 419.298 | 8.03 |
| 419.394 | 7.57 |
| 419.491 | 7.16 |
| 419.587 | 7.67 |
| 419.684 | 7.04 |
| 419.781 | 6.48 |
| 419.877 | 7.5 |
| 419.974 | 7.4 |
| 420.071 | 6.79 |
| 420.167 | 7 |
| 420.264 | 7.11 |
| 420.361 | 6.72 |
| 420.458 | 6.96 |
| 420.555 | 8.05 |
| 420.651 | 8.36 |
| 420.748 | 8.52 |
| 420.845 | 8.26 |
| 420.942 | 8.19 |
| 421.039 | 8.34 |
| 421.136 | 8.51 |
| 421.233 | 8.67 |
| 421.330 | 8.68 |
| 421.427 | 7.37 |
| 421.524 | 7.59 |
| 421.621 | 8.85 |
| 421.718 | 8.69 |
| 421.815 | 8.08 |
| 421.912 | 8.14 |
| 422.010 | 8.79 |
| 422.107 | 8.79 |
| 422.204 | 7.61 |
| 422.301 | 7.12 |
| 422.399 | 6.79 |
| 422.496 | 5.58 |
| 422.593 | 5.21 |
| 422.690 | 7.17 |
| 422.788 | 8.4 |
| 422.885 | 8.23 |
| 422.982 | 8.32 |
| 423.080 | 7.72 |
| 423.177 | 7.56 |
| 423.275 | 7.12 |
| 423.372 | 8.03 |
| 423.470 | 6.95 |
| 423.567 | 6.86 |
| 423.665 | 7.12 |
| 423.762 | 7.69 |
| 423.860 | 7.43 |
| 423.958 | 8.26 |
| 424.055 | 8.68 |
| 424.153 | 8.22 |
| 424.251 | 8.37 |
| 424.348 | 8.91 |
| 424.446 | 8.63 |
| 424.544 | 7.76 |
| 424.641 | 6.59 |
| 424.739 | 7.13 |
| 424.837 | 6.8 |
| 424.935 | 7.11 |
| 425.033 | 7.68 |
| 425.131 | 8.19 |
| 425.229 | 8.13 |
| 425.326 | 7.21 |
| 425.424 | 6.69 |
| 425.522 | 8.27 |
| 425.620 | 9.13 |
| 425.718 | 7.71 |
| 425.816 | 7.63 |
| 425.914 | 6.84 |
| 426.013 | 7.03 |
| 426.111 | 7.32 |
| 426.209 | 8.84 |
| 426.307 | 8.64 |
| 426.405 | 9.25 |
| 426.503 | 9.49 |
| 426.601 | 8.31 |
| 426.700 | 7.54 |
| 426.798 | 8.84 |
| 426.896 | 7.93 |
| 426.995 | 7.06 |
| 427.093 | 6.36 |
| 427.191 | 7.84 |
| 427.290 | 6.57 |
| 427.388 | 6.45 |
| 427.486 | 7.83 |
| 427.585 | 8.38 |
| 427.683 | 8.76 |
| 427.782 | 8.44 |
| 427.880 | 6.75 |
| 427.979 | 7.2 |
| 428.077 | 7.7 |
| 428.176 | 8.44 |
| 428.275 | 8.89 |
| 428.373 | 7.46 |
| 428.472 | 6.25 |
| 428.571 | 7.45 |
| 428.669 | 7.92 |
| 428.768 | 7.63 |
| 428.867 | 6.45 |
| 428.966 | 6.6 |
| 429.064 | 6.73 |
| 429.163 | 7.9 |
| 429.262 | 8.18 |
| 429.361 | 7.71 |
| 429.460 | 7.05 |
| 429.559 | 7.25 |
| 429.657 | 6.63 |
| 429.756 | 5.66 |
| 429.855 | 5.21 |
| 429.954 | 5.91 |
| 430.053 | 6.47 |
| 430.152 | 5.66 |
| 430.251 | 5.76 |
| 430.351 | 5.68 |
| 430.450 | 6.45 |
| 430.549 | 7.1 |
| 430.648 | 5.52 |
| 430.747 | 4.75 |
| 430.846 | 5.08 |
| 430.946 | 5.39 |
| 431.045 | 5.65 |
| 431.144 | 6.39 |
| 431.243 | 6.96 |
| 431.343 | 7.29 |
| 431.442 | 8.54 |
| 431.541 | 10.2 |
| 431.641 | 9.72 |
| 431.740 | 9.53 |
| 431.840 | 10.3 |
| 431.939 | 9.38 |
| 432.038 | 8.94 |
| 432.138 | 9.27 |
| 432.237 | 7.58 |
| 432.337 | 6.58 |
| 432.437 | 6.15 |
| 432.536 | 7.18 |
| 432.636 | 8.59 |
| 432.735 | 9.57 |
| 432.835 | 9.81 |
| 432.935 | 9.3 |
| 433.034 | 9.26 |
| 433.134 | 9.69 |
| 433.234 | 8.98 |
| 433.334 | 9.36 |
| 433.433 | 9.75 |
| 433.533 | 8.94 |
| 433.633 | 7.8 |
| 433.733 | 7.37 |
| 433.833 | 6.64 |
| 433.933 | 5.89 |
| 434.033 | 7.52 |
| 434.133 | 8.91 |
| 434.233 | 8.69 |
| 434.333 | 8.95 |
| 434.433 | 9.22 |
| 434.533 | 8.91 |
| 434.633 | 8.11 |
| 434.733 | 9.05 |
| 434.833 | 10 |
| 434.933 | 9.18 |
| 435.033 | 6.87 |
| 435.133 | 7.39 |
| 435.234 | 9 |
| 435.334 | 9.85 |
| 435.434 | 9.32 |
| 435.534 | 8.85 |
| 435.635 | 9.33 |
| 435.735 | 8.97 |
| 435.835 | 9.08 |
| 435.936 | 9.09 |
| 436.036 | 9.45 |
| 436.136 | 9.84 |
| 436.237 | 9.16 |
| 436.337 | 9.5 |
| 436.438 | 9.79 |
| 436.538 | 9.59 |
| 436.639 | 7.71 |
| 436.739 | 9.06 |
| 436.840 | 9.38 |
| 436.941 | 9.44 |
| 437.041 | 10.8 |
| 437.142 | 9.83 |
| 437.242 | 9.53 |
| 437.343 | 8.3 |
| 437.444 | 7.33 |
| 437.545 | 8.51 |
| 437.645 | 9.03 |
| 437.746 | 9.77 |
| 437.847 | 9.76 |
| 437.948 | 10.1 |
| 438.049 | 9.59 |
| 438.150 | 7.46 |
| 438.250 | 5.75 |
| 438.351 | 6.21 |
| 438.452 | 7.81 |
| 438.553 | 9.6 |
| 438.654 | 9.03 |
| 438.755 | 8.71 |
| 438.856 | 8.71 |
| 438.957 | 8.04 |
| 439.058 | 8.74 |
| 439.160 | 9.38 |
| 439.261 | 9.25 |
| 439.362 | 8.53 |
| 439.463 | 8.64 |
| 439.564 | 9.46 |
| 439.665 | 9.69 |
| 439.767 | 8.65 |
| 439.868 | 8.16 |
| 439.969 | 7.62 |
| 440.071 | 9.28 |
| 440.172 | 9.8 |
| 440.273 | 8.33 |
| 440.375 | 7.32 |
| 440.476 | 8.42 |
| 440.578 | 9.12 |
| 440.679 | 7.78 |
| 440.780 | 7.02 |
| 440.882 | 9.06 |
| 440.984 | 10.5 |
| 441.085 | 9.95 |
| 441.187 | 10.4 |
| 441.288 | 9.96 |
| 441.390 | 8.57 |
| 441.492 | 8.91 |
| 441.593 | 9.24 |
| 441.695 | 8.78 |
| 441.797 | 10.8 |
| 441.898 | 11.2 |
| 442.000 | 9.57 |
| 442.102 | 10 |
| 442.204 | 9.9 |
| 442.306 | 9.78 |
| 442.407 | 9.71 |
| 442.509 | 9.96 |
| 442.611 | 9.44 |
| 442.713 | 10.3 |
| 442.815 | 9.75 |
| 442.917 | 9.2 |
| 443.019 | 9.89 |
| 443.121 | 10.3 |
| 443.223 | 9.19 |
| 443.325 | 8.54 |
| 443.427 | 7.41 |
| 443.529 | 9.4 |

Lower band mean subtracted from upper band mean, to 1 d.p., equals 2.1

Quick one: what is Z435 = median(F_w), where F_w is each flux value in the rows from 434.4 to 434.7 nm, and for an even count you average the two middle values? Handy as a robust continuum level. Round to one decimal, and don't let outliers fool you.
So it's 8.9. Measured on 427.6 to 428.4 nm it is 8.1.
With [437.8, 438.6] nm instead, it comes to 8.7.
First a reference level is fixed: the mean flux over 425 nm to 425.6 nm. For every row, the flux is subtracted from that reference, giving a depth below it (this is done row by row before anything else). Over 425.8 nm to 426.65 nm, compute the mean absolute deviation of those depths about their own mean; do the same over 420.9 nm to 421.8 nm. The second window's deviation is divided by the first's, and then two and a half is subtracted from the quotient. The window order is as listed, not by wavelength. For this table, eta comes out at -2.0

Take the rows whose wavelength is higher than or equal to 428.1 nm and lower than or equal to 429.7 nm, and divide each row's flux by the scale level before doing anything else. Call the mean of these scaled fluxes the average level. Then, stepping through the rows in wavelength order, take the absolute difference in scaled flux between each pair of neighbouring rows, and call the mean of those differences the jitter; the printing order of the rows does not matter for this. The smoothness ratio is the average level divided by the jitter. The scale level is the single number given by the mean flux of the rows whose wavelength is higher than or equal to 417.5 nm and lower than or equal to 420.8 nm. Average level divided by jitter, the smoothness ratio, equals 11.2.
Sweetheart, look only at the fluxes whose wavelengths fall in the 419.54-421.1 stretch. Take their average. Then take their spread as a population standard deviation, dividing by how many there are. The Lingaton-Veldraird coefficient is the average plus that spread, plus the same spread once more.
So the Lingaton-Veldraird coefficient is 8.8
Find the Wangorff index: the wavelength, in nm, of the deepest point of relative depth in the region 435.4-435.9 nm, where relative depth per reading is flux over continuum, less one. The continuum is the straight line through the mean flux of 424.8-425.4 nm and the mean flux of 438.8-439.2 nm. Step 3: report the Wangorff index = 435.534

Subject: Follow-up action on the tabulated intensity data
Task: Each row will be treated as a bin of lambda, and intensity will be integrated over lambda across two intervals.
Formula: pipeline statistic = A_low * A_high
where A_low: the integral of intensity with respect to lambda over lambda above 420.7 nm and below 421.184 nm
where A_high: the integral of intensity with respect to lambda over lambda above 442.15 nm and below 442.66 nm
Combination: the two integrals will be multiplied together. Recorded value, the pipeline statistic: 20.1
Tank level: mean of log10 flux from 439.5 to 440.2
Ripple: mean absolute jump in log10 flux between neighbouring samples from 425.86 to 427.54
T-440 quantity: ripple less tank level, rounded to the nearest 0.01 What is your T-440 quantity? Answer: -0.90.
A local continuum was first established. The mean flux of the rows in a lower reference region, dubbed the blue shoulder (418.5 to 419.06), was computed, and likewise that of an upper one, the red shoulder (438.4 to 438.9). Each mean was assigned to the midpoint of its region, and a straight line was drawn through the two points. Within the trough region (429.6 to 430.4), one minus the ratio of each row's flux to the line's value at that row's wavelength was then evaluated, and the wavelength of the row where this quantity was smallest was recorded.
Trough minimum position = 429.657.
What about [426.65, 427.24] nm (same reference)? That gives 426.798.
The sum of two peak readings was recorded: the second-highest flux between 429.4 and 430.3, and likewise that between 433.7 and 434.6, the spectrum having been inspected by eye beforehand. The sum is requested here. 16.0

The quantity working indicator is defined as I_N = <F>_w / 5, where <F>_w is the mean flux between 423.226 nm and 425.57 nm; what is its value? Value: 1.53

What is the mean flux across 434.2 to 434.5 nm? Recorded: 9.0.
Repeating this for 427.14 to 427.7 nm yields 7.6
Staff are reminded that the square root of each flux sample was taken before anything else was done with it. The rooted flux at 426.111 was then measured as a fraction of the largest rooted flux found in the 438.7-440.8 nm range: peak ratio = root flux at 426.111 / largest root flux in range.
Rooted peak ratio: 0.86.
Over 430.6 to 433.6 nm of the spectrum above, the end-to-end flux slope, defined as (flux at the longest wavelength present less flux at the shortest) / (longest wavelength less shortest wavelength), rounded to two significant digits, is 1.2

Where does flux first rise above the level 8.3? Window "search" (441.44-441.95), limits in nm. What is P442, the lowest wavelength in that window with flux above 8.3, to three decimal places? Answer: 441.492 nm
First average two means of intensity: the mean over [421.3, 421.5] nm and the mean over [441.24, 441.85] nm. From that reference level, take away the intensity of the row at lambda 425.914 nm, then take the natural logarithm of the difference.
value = 0.6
